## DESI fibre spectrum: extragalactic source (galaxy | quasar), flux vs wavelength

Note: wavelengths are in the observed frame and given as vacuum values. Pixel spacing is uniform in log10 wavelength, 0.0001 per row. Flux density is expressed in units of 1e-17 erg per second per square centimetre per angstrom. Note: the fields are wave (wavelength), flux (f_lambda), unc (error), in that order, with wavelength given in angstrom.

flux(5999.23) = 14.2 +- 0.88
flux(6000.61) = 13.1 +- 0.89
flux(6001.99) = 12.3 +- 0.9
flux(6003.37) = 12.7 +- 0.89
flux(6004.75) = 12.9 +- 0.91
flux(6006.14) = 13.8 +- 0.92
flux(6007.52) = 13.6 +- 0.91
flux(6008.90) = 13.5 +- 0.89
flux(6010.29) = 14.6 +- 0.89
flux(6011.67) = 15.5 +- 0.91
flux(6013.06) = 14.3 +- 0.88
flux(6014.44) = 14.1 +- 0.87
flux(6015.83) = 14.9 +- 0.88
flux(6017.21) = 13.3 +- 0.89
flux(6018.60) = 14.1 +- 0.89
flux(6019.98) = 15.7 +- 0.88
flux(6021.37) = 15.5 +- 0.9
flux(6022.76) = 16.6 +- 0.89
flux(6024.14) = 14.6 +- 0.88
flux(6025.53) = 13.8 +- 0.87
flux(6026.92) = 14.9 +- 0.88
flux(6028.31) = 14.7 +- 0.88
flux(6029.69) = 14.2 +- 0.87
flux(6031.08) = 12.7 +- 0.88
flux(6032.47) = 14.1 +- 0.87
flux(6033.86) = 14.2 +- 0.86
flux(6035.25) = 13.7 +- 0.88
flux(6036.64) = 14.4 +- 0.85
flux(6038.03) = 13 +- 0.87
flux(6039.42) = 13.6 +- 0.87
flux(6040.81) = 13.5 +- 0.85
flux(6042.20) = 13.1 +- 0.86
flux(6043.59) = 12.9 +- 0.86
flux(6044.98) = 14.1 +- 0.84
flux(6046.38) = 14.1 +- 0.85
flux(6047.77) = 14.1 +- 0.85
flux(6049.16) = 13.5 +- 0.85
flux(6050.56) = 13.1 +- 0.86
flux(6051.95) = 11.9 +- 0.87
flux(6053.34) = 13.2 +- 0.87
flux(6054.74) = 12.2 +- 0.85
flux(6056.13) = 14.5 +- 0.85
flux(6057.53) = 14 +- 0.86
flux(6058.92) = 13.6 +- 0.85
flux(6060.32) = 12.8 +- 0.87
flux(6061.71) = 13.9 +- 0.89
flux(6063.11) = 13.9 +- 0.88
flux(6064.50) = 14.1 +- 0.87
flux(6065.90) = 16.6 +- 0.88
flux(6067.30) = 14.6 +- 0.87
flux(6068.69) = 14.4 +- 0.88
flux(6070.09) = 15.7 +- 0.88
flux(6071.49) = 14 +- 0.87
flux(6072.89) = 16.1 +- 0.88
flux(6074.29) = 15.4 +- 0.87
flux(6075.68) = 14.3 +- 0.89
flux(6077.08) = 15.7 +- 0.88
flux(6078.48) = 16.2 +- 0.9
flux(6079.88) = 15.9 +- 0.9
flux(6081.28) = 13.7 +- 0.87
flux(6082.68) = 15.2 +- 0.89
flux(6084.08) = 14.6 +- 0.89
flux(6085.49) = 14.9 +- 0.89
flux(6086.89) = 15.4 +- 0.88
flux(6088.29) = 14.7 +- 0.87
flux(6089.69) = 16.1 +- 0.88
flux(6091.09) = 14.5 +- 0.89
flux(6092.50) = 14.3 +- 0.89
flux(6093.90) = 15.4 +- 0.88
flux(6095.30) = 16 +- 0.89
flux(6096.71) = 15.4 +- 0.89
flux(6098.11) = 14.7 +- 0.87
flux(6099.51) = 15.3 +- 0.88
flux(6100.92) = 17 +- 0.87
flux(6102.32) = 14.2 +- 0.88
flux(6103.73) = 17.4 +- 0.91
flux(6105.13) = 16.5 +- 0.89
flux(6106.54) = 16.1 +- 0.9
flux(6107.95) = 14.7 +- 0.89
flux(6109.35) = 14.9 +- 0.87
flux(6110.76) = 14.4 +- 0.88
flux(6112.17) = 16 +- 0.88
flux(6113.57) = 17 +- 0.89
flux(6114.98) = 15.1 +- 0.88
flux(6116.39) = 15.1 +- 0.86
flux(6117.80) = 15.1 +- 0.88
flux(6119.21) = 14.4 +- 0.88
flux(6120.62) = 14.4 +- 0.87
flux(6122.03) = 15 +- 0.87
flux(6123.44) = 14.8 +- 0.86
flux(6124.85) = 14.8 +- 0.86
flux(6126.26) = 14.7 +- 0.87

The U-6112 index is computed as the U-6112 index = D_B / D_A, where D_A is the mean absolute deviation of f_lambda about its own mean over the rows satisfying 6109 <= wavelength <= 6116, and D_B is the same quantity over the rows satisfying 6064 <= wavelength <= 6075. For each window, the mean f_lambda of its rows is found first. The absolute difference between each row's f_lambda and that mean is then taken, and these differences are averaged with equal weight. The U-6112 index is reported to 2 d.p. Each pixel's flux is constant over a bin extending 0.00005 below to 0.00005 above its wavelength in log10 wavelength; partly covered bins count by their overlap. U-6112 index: 1.03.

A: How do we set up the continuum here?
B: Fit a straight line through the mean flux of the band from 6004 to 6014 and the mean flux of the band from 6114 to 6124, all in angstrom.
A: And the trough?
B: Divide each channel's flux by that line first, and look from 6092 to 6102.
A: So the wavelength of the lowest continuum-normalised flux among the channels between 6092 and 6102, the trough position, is 6092.50 angstrom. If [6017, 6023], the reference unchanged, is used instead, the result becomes 6017.21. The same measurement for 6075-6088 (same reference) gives 6081.28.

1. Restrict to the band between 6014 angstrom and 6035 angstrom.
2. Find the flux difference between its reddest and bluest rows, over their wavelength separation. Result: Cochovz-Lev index 0.01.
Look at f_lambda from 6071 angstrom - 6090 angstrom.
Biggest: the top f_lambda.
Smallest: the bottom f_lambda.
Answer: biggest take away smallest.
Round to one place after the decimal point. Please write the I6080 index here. 2.5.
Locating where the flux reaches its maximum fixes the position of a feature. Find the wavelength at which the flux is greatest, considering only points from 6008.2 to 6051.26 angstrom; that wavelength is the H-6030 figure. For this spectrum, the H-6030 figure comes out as 6022.76 angstrom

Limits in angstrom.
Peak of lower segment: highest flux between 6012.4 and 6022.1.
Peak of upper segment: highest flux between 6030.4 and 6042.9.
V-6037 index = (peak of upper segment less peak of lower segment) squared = 1.7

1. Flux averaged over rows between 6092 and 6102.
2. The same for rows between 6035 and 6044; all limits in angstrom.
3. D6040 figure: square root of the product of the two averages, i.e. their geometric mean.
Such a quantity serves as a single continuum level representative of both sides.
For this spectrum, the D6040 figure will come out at 14.4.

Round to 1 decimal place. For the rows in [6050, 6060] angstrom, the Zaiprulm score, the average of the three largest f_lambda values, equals 14.0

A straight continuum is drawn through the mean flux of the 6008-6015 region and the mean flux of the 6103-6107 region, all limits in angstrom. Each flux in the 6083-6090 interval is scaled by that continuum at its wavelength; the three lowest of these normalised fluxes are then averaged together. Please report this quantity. 0.909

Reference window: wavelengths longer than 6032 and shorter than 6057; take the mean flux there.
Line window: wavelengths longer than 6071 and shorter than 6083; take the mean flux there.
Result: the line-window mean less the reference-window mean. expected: 1.7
